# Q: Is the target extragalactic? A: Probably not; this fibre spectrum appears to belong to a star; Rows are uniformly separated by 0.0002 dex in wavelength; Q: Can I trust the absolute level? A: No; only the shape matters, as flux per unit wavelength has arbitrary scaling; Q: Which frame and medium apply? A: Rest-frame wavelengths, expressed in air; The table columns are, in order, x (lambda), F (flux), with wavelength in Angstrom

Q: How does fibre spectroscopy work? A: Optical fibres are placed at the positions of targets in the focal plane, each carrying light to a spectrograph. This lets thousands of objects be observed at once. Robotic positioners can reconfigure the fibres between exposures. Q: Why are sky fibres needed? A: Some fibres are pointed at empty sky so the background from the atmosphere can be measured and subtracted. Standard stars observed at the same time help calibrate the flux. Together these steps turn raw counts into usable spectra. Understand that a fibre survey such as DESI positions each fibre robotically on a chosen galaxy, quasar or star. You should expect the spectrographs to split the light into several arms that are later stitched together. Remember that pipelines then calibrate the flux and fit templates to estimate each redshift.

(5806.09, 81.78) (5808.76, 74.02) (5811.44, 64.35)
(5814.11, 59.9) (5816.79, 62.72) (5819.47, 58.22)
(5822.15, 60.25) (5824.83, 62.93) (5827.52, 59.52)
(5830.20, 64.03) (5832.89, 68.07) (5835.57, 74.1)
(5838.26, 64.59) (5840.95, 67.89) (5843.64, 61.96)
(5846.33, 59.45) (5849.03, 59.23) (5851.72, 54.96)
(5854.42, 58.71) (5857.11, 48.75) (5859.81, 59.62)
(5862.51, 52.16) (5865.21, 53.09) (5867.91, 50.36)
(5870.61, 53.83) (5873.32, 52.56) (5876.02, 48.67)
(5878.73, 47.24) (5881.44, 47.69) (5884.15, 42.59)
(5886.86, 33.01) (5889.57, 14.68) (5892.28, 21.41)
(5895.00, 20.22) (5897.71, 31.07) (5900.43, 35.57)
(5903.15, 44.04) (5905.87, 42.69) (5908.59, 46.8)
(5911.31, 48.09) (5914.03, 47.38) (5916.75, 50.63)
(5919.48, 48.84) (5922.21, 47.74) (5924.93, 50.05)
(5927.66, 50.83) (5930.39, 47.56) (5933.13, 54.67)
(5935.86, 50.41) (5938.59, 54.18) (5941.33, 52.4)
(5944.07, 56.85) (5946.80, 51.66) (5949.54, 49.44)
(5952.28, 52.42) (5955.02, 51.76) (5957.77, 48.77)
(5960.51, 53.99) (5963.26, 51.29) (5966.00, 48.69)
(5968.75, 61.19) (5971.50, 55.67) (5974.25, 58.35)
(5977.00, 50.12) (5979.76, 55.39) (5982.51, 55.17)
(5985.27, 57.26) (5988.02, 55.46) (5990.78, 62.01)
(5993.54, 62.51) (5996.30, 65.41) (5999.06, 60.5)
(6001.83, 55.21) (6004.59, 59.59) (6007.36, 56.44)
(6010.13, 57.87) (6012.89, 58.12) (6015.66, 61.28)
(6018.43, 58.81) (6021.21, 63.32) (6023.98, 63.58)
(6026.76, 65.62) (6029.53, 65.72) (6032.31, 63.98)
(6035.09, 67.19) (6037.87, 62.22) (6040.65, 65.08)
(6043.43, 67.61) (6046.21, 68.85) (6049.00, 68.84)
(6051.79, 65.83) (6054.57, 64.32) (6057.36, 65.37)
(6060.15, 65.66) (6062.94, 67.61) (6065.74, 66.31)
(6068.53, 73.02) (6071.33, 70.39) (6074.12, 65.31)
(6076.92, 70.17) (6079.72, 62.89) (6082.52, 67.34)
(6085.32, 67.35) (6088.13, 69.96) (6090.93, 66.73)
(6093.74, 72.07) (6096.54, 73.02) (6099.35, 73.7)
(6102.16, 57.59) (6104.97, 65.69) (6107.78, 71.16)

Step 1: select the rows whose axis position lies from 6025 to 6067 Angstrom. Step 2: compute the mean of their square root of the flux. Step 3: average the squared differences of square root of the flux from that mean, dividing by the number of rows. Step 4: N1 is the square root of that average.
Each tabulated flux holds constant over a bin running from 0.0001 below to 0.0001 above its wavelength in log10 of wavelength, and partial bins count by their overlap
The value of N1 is 0.11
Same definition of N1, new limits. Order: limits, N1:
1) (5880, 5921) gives 1.01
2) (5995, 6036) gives 0.23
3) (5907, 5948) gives 0.20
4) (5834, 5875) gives 0.43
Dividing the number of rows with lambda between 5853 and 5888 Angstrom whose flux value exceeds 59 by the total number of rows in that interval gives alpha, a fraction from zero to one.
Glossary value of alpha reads 0.08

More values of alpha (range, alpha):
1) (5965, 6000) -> 0.38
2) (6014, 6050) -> 0.92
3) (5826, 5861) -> 0.77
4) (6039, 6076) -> 1.00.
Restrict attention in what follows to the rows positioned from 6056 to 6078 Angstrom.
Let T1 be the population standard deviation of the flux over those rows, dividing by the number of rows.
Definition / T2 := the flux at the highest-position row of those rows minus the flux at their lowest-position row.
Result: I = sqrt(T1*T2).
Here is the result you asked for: 3.6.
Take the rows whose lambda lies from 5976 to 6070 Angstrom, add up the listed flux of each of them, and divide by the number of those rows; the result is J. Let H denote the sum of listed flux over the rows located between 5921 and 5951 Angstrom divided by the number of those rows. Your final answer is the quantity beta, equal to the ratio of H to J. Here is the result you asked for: 0.82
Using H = 51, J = 62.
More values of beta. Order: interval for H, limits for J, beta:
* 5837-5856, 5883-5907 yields 1.92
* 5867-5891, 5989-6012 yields 0.72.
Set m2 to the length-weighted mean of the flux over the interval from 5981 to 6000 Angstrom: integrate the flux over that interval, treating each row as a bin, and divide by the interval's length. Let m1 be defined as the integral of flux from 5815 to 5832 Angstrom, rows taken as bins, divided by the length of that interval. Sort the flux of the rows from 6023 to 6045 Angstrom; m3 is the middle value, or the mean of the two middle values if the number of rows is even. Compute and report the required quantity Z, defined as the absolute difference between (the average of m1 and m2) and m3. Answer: 4.8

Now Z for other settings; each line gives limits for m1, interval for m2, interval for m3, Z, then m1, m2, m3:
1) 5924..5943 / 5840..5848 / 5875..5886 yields 9.6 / 52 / 63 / 47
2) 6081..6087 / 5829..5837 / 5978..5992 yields 12.6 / 67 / 69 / 55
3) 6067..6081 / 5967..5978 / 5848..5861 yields 3.6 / 68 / 56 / 59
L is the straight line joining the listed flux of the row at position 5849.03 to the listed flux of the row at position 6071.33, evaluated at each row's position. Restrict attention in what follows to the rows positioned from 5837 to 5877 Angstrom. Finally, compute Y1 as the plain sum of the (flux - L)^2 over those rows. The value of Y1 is 716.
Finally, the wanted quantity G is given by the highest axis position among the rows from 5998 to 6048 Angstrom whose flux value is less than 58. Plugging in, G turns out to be 6010.13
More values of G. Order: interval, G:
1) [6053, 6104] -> 6102.16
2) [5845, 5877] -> 5876.02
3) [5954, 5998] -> 5988.02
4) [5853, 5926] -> 5924.93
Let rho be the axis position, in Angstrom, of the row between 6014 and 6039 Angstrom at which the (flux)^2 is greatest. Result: 6035.09 Angstrom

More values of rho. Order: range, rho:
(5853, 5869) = 5859.81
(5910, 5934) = 5933.13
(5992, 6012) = 5996.30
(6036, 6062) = 6046.21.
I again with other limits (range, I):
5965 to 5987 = 5.7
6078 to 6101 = 6.1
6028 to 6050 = 2.6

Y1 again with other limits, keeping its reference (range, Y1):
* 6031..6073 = 184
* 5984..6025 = 912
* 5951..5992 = 1974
